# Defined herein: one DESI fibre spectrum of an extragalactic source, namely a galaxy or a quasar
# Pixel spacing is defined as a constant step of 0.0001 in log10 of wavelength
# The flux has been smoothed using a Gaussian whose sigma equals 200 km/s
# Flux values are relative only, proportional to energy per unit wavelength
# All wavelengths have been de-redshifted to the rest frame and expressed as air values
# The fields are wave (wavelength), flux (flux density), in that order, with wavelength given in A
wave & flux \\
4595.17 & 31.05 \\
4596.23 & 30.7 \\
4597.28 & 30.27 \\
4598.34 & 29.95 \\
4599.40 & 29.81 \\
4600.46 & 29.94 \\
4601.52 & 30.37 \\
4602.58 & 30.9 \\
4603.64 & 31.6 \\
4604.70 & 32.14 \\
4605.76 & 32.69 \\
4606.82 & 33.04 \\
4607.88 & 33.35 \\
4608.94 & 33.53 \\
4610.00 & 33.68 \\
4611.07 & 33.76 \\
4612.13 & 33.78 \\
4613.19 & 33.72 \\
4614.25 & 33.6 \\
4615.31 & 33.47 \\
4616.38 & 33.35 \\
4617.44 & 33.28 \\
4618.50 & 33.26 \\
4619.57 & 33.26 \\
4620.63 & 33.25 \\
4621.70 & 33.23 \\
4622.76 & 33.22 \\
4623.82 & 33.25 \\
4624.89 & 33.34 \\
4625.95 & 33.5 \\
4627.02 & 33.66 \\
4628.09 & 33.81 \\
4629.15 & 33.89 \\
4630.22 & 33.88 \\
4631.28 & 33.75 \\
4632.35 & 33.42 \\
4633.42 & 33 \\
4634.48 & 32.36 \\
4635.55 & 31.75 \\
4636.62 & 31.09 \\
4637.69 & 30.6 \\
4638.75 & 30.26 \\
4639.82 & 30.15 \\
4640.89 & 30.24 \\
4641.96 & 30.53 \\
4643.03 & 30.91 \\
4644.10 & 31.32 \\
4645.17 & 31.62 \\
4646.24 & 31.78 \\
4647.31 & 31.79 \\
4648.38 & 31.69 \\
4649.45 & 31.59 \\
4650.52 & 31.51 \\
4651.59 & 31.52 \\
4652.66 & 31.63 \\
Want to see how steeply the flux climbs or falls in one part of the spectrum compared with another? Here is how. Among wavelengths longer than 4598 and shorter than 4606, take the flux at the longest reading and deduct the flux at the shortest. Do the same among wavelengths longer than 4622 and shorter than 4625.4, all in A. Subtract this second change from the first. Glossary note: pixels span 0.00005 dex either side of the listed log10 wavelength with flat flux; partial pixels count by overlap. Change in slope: 3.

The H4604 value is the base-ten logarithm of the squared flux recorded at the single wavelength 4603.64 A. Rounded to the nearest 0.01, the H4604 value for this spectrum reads 3.00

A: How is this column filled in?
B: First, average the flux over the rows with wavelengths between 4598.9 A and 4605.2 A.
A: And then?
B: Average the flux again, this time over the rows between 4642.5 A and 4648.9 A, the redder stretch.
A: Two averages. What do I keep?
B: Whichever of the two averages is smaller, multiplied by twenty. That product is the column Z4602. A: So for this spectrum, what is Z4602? 616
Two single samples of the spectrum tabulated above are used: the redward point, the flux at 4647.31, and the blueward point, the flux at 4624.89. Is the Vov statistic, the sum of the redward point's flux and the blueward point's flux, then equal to 65.1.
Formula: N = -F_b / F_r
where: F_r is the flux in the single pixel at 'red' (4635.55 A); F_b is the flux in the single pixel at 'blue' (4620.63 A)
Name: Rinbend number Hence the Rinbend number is -1.05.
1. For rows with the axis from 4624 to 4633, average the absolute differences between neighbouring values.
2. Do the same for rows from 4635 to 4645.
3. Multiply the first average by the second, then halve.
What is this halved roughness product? 0.025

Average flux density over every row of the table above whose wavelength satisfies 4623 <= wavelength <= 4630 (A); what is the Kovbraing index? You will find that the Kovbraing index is 33.6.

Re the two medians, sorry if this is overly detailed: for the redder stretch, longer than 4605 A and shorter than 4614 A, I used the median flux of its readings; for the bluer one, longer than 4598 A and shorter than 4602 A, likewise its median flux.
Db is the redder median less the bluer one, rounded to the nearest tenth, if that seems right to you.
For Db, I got 3.7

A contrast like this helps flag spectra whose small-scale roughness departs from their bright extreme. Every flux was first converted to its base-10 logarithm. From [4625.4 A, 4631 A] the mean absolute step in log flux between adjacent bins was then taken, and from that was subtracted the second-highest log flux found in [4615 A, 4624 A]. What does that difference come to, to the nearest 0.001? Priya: -1.522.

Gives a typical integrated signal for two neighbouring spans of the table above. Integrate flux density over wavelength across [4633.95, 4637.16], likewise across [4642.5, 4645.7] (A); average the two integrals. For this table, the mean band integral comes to 101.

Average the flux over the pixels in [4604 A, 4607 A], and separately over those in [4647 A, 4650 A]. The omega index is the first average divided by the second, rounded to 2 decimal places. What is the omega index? 1.03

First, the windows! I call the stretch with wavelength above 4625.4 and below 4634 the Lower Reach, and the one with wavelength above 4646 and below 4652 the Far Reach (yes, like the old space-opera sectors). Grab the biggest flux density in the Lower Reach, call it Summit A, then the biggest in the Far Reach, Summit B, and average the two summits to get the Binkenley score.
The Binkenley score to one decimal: 32.8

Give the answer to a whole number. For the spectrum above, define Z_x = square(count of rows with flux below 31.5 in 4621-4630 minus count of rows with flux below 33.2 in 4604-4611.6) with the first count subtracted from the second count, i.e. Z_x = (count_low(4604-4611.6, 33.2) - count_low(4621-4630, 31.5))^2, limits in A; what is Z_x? 9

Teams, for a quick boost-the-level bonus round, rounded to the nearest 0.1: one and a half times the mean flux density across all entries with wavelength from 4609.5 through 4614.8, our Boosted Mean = 50.6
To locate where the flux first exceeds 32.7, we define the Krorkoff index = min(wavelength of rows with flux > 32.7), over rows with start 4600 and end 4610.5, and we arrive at 4606.82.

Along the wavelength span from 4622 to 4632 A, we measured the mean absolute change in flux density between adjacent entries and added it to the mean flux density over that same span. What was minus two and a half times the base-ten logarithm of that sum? -3.82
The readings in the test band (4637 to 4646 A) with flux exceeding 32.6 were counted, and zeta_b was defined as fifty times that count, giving 0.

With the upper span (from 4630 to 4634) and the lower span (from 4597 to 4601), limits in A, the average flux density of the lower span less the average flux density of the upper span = -4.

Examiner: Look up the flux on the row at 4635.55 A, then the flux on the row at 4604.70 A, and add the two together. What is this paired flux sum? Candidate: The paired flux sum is 63.9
